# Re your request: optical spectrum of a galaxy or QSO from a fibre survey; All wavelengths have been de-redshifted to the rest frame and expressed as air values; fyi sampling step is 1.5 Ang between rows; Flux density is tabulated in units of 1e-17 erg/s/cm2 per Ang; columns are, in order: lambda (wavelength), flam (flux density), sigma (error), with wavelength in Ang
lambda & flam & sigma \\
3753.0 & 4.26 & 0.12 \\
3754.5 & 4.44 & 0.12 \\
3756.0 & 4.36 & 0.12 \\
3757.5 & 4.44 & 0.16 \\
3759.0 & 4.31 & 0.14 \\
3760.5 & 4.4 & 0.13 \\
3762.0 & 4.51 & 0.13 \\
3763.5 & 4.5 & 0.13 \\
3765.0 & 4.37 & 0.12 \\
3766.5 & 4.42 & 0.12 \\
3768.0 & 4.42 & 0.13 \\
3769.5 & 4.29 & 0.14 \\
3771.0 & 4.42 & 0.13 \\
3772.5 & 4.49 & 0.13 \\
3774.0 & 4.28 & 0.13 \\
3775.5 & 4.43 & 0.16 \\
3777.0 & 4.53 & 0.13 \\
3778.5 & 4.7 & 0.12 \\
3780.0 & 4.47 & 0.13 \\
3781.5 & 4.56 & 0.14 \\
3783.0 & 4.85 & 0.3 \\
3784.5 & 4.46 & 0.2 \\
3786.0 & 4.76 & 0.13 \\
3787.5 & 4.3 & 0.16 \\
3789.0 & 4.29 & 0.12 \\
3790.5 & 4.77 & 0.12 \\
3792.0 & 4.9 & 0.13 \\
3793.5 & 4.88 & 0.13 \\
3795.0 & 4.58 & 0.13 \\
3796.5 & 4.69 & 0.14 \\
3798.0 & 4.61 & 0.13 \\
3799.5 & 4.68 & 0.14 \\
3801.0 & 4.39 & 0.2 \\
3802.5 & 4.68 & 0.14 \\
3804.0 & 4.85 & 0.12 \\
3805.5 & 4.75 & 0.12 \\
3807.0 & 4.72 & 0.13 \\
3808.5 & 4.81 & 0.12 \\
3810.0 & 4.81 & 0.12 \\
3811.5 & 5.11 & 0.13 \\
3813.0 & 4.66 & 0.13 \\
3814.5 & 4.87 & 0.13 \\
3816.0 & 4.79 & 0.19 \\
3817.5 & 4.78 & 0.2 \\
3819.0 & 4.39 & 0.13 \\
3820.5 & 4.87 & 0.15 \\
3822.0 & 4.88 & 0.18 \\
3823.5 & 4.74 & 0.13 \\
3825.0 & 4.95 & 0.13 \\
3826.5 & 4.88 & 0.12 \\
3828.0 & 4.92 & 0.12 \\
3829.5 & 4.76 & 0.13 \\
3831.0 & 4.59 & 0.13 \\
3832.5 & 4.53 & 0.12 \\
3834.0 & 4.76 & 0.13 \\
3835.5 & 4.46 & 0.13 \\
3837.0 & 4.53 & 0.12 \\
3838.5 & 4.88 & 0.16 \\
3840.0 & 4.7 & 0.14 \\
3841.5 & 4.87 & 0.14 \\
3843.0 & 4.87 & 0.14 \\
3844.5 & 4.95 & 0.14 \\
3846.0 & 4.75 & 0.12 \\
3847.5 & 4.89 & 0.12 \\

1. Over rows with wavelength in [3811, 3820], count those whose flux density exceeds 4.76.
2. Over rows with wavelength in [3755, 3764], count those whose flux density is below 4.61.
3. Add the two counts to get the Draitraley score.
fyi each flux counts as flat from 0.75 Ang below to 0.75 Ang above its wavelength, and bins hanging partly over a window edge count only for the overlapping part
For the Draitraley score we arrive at 10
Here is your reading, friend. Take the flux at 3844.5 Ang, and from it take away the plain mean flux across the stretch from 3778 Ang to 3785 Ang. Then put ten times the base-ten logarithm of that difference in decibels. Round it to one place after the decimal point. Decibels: -4.7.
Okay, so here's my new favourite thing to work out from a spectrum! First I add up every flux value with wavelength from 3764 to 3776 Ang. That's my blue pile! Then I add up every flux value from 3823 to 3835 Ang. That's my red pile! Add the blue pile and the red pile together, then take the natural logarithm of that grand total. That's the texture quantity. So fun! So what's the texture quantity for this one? 4.294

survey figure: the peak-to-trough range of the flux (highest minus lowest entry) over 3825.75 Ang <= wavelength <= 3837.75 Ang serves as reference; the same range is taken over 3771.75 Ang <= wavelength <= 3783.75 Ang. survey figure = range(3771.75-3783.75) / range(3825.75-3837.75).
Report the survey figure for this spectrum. 1.24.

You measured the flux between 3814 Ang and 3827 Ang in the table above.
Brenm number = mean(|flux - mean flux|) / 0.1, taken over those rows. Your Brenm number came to 1.06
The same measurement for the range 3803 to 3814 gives 0.94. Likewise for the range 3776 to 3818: 1.46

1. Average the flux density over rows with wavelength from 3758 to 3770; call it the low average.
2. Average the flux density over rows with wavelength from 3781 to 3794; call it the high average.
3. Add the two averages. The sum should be 9.04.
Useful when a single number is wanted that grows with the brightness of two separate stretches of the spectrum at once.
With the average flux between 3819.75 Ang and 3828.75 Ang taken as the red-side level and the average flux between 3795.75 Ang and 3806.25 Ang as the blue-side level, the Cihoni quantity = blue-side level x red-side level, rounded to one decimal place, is 22.7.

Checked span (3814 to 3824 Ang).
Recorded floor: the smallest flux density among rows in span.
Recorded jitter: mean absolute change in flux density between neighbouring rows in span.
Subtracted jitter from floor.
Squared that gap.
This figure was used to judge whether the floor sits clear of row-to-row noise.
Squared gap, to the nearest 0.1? 17.7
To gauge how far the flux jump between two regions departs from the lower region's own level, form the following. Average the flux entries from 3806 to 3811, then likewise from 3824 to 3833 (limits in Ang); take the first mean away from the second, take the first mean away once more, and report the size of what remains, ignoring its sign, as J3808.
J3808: 4.8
